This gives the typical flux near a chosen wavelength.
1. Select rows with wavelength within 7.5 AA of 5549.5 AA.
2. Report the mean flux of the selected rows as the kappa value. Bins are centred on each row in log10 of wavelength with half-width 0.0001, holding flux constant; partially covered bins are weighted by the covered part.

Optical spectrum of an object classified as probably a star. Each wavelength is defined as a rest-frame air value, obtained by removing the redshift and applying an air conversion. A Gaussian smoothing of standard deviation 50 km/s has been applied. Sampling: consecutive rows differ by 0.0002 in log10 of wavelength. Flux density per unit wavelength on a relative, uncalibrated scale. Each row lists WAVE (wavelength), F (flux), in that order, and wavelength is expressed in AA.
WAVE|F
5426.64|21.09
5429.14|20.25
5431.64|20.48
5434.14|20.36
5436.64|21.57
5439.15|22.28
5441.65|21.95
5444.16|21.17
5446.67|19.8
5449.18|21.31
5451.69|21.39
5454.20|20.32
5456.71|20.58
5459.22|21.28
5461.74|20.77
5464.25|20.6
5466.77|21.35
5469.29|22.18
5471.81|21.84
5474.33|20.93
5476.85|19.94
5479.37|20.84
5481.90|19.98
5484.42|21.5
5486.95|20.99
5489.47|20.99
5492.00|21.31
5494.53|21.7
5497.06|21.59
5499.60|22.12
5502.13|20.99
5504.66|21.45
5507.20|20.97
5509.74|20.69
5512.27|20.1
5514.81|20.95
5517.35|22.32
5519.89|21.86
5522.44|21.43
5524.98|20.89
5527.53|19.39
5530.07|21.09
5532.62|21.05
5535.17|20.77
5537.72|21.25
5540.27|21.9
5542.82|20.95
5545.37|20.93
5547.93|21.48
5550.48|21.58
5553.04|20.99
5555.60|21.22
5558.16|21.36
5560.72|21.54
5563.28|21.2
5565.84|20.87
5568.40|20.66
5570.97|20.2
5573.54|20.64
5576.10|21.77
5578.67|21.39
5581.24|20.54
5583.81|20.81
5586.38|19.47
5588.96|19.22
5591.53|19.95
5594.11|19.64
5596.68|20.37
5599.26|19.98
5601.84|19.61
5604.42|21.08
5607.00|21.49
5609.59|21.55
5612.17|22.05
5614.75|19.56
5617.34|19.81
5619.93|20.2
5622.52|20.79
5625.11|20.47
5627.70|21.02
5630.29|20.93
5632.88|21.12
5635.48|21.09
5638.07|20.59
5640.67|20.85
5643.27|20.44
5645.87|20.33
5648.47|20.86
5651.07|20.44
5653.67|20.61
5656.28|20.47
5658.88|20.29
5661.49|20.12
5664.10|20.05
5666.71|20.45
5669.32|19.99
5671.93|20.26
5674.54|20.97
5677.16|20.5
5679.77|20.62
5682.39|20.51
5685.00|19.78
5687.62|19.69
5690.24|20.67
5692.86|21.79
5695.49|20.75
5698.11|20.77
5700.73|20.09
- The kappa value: 21.2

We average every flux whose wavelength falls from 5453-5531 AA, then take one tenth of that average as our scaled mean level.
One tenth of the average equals 2.11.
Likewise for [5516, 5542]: 2.12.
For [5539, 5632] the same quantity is 2.08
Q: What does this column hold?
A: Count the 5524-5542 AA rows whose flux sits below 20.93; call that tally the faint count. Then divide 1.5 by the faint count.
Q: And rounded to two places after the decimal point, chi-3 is 0.50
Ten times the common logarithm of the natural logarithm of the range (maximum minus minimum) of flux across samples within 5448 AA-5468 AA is -11.7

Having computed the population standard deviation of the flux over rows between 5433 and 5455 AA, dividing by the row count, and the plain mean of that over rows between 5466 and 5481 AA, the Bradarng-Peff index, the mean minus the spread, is 20.4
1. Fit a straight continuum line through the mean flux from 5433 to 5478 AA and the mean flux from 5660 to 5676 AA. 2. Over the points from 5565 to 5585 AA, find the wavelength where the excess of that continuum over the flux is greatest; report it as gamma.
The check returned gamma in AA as 5570.97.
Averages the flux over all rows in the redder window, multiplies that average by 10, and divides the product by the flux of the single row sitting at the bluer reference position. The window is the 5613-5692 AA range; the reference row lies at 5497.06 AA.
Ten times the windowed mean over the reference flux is 9.5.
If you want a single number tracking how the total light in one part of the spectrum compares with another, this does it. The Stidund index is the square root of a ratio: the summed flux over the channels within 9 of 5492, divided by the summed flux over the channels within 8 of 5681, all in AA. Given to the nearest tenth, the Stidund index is 1.1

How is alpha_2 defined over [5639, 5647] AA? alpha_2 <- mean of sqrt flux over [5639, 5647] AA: 4.53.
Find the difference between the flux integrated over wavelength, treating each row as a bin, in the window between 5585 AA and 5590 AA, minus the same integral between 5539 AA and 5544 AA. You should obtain -10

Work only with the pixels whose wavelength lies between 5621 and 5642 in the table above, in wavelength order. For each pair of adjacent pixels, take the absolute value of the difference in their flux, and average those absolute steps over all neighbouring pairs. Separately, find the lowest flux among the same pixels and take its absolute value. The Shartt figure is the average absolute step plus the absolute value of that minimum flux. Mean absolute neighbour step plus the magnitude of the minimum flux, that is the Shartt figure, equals 20.7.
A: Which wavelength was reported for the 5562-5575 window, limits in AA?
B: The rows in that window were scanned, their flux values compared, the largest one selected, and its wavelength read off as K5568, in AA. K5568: 5563.28 AA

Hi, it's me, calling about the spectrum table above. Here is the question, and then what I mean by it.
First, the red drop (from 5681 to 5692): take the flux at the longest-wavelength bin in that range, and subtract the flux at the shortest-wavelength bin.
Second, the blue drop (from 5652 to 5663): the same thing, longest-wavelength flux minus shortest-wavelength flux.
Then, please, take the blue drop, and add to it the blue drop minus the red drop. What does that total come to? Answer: -1.1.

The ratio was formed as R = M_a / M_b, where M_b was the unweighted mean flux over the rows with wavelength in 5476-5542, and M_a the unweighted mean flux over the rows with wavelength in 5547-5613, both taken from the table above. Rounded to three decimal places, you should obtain 0.986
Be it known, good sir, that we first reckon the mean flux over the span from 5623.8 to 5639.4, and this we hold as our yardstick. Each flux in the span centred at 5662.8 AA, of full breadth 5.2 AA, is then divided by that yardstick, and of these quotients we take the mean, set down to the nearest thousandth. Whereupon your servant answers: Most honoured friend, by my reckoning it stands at 0.962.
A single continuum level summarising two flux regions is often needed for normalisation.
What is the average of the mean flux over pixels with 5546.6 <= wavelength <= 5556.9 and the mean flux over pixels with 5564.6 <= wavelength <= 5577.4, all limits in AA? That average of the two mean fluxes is 21.07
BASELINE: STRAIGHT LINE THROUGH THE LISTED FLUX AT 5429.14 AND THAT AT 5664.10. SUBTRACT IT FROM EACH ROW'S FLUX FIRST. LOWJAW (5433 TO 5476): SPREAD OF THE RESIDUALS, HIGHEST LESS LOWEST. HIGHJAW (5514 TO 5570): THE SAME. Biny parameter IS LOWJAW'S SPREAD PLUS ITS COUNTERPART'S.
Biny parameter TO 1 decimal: 5.4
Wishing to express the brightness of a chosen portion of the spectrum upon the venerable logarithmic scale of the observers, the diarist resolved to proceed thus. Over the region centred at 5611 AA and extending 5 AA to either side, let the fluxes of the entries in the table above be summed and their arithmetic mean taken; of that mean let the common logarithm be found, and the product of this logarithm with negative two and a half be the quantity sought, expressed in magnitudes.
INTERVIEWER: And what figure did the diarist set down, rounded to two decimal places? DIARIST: -3.31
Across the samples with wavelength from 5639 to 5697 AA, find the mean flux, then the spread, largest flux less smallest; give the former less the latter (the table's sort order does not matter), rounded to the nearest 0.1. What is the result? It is 18.4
